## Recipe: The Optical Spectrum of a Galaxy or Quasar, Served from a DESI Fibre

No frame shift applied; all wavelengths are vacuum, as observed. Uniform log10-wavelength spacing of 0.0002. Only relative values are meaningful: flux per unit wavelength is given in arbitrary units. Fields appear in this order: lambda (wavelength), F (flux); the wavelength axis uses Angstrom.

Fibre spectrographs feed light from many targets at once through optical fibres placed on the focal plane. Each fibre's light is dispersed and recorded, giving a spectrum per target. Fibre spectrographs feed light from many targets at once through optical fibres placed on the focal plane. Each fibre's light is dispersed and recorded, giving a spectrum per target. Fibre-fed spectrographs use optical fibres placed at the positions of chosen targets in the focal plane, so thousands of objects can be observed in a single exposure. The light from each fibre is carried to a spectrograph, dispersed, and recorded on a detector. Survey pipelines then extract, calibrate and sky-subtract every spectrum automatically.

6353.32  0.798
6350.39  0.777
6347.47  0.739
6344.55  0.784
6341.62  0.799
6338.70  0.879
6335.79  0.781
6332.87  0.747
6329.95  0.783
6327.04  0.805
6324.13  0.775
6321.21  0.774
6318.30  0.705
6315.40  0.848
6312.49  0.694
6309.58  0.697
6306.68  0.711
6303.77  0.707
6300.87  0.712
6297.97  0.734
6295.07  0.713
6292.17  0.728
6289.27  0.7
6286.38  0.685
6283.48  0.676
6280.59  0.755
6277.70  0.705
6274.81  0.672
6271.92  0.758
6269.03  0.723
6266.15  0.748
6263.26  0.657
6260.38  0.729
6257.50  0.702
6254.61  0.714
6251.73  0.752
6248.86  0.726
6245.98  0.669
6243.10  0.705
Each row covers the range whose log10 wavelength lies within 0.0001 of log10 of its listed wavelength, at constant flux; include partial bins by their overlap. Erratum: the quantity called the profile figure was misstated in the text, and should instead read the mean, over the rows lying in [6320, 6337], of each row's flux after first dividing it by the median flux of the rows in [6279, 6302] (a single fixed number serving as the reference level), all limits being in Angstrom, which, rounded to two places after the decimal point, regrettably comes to 1.09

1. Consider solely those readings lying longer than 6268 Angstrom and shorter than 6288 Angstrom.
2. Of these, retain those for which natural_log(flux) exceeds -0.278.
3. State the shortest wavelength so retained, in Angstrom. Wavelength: 6271.92 Angstrom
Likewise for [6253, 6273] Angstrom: 6271.92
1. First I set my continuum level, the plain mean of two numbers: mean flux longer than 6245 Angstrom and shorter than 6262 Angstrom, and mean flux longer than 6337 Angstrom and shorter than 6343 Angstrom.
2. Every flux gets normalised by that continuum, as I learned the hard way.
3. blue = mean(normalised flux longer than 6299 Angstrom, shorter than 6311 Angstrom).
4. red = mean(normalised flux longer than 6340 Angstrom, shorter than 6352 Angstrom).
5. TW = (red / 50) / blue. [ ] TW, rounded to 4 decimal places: 0.0219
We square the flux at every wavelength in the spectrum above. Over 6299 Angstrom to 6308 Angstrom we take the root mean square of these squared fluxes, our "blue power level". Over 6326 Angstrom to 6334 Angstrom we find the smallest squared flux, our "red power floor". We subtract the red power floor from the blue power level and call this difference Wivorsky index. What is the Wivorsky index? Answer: -0.054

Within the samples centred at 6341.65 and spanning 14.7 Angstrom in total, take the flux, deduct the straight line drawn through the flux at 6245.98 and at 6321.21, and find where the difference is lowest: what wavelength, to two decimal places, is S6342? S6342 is 6347.47 Angstrom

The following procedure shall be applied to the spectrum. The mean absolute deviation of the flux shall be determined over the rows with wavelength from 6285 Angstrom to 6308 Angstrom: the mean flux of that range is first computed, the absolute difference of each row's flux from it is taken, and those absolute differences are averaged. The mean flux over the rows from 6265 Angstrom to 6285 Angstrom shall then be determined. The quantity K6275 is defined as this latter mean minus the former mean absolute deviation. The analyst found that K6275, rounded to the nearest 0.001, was 0.709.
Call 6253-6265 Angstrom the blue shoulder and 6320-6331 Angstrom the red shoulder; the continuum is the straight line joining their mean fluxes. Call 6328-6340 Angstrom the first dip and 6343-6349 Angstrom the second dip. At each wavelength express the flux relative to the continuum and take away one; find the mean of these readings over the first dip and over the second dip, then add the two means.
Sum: -0.057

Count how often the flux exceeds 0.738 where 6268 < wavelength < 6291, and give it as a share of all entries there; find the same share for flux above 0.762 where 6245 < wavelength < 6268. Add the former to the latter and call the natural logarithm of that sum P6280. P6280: -1.39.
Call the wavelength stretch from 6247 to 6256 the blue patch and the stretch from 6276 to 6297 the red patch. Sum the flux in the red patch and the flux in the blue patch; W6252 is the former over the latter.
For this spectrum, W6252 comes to 2.3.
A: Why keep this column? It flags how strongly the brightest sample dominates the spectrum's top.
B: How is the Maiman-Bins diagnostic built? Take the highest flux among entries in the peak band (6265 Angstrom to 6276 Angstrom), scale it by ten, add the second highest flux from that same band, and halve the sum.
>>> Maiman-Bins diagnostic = 4.16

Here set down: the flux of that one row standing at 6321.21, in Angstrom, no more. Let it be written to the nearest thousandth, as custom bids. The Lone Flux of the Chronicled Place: 0.774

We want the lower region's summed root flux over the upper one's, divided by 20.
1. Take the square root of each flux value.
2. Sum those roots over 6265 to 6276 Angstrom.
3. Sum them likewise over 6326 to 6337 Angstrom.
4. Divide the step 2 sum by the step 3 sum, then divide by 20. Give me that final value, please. 0.0482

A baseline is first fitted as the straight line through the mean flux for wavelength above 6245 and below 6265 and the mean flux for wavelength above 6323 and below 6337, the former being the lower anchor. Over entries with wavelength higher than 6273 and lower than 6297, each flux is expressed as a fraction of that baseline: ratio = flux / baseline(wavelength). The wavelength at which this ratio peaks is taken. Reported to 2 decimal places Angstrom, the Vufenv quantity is 6280.59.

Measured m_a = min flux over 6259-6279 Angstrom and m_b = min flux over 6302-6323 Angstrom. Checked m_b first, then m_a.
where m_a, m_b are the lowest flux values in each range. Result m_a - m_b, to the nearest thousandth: -0.037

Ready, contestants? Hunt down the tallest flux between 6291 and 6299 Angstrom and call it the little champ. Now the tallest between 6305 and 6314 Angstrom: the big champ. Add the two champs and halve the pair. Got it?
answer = 0.72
